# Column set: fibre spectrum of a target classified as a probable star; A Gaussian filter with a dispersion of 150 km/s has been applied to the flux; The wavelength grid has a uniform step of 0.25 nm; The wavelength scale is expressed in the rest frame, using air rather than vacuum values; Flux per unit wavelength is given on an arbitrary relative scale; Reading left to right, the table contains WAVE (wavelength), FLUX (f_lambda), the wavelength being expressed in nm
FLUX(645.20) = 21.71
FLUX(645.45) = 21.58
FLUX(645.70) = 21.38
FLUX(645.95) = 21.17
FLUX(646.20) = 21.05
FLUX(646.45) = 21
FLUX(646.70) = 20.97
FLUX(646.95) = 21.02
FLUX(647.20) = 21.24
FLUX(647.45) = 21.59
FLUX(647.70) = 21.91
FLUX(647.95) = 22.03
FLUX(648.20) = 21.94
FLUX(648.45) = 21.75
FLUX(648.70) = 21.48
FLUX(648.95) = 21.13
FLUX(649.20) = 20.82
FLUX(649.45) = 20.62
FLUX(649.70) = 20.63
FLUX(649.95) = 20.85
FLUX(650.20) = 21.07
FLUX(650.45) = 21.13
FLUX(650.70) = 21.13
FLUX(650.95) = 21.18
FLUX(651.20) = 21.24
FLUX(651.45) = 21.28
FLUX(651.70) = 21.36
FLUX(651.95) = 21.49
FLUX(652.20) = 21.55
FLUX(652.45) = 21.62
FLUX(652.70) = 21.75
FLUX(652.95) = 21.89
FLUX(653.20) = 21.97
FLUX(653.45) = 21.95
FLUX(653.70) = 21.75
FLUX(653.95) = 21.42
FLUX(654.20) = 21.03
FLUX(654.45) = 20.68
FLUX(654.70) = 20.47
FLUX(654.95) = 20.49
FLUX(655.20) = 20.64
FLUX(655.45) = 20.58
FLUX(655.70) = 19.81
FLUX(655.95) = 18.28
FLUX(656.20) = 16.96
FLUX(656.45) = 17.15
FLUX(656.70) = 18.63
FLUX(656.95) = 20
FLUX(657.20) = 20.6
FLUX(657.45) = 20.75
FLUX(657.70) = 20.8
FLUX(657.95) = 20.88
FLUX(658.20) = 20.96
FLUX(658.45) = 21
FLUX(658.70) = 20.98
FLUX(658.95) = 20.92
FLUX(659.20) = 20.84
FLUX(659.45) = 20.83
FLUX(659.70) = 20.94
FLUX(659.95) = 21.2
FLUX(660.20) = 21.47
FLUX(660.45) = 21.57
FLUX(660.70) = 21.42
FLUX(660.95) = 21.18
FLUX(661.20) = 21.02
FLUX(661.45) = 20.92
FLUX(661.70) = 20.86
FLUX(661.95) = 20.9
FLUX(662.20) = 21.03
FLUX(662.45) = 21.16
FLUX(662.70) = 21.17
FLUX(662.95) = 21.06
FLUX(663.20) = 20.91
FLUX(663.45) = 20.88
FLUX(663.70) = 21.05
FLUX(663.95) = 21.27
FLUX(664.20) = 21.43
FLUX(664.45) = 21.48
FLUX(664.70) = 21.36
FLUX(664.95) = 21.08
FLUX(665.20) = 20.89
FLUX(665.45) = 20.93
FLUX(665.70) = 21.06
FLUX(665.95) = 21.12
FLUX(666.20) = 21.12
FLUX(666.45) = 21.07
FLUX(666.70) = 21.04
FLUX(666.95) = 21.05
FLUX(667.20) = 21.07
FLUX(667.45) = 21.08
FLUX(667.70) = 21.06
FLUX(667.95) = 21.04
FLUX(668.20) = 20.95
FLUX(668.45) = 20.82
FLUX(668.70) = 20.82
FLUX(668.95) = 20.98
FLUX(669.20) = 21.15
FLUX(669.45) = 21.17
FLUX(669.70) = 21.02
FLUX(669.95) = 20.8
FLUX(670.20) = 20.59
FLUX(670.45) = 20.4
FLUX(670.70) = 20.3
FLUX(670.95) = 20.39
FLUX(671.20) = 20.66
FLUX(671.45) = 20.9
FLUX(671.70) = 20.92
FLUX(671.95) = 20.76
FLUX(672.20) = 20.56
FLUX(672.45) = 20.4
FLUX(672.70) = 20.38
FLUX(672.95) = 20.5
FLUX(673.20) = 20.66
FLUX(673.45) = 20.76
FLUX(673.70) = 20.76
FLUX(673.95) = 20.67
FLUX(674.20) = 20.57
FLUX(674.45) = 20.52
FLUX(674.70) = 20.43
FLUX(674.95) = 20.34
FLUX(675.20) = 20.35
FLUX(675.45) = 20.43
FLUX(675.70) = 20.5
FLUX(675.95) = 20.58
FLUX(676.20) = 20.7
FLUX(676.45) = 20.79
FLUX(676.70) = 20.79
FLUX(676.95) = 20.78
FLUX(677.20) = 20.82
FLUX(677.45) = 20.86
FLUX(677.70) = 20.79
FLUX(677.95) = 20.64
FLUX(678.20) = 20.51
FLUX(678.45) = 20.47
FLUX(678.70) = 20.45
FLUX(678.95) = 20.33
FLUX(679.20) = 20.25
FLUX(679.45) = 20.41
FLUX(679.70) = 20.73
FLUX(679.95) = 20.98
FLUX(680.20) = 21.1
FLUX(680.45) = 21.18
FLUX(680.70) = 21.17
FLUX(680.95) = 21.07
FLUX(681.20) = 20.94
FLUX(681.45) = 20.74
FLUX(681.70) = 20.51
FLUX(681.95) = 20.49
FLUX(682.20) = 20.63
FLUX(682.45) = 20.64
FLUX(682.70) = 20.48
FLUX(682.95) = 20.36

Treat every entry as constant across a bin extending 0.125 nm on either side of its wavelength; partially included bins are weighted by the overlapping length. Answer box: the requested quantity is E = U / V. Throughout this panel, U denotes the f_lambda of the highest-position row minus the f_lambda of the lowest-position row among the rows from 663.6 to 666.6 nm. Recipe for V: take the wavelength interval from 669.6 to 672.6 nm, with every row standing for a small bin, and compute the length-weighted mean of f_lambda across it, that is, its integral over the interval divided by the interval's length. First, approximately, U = 0.0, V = 20.64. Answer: 0.00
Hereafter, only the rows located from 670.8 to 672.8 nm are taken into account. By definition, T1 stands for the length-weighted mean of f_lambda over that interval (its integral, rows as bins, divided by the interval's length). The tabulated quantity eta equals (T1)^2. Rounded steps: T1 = 20.6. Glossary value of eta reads 425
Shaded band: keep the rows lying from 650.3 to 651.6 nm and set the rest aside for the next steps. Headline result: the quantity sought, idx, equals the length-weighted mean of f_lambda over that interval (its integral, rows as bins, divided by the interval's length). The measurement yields 21.2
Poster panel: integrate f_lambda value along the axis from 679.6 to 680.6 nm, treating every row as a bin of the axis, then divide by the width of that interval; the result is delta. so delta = 21.0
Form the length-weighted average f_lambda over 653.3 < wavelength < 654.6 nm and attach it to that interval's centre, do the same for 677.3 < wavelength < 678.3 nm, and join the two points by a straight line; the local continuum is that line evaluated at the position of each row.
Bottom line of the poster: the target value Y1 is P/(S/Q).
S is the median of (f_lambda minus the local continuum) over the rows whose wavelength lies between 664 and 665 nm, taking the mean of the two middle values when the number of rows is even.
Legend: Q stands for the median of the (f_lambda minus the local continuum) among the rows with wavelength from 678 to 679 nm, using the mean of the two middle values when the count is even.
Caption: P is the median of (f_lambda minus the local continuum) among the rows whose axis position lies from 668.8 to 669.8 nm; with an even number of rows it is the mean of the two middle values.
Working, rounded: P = 0.1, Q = -0.23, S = 0.3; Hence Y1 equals -0.1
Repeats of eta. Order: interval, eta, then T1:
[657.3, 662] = 442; 21.0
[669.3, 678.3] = 426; 20.6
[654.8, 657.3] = 373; 19.3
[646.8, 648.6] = 468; 21.6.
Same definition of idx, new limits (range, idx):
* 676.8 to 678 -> 20.8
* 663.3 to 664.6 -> 21.2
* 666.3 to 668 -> 21.1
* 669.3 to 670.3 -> 20.9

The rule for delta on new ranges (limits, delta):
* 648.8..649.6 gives 20.9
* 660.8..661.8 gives 21.0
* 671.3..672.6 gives 20.7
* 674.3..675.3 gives 20.4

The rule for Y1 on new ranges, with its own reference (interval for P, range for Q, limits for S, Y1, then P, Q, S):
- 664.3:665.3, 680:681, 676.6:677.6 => 1.1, 0.2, 0.50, 0.1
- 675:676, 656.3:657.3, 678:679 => -2.6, -0.3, -1.97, -0.2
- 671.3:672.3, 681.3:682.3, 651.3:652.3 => 0.2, 0.0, -0.02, 0.0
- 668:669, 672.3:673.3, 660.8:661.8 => -0.2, -0.1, -0.40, -0.2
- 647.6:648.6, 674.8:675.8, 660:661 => -0.6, 0.4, -0.39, 0.3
